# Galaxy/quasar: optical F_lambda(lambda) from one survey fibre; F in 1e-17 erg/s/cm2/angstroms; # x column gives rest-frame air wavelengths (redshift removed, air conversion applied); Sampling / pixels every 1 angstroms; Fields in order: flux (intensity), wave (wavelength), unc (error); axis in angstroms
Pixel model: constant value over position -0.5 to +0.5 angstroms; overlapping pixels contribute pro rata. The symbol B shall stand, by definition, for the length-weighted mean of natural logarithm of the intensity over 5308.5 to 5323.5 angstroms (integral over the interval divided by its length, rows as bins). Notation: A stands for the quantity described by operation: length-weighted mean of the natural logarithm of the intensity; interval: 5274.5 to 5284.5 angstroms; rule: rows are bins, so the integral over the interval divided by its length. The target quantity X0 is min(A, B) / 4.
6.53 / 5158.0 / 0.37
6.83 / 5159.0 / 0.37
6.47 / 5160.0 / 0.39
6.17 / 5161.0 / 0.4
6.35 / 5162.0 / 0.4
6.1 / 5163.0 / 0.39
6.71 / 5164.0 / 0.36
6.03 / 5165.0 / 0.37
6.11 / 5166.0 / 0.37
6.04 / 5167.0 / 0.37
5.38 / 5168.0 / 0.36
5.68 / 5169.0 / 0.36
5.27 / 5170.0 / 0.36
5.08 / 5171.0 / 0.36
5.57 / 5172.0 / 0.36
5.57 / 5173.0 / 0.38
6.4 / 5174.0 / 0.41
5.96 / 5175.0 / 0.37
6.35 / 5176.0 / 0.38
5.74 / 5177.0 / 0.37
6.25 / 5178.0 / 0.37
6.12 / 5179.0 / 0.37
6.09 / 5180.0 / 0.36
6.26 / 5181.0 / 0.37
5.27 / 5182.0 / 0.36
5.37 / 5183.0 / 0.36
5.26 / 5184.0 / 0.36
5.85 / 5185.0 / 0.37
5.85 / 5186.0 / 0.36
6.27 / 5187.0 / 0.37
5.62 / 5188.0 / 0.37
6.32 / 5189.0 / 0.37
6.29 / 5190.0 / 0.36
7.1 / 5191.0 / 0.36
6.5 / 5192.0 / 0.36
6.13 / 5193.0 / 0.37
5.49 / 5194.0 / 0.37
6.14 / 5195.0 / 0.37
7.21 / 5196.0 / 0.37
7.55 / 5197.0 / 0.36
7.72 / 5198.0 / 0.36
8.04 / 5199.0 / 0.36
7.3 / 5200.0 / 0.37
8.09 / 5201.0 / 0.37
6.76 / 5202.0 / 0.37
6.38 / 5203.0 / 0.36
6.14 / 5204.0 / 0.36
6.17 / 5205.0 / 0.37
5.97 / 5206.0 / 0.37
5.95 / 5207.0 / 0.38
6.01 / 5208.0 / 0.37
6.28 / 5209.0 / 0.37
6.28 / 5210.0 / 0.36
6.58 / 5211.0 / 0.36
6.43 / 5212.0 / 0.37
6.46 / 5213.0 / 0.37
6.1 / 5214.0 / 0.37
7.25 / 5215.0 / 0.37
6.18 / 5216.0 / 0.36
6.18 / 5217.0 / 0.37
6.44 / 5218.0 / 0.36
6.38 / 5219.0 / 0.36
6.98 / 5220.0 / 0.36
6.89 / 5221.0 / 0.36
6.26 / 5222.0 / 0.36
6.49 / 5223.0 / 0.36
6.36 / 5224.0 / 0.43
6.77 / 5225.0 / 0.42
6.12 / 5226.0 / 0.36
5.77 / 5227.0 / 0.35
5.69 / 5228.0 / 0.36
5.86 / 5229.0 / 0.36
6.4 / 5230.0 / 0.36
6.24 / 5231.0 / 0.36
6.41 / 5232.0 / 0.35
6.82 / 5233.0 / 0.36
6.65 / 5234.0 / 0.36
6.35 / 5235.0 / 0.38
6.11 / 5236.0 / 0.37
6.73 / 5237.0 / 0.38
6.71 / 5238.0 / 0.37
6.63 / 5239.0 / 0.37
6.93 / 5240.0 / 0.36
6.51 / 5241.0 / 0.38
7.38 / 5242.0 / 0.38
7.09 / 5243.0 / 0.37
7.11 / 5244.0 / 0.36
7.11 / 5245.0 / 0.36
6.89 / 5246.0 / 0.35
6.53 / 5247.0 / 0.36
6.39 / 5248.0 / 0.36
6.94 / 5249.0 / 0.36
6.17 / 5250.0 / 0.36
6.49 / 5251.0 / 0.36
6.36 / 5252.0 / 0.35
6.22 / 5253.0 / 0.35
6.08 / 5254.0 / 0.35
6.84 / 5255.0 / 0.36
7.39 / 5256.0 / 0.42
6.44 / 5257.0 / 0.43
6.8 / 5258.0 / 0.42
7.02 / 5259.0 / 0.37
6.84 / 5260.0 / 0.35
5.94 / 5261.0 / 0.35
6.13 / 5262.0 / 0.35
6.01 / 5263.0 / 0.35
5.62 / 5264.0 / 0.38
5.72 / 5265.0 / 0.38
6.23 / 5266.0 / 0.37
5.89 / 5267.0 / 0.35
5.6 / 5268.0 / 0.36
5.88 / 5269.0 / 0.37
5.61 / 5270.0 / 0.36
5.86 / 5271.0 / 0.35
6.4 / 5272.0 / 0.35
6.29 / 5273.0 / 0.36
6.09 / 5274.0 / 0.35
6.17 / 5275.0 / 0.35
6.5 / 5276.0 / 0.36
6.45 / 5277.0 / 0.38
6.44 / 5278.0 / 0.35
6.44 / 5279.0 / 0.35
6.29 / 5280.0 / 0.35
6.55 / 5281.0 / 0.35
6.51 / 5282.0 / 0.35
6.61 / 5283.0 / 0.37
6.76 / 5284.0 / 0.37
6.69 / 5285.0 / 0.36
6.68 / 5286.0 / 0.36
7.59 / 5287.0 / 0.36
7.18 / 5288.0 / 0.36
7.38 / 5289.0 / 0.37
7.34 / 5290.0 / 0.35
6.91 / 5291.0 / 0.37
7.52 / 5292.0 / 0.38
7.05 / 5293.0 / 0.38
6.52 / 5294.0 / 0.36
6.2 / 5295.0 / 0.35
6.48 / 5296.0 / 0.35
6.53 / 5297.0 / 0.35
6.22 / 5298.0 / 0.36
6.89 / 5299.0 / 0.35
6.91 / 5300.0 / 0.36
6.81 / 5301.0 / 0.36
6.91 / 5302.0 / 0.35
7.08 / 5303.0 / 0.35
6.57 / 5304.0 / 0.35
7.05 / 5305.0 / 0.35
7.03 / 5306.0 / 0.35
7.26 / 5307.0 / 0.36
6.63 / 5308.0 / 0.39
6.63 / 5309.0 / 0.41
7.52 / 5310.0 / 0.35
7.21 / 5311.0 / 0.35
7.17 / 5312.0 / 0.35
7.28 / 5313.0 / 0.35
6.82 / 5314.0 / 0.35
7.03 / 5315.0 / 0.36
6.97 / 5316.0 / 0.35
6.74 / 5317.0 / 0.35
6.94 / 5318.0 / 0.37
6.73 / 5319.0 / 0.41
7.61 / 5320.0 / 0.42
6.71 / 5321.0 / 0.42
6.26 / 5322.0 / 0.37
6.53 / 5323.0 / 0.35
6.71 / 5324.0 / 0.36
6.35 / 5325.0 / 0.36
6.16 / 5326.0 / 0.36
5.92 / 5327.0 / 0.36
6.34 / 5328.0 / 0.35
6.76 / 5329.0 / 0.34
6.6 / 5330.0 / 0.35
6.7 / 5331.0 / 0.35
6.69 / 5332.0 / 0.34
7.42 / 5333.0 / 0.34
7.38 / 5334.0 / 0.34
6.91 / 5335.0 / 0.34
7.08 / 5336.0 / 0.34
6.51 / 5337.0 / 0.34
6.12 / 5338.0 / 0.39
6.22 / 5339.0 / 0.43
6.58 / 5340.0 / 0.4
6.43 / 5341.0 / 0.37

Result 0.467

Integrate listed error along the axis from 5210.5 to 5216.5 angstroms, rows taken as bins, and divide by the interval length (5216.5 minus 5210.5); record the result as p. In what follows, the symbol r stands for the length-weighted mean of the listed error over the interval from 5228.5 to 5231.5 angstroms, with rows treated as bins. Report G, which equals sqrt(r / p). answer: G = 0.991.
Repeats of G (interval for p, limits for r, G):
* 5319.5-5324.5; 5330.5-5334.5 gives 0.944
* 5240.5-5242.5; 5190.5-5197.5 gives 0.981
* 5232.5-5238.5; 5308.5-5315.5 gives 0.986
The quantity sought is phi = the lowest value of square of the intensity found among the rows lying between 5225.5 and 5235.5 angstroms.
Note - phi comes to 32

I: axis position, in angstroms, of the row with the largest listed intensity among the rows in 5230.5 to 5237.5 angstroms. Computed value 5233.0 angstroms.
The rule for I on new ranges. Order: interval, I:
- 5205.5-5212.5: 5211.0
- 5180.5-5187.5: 5187.0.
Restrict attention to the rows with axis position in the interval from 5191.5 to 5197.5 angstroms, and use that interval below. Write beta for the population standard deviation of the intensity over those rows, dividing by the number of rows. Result 0.69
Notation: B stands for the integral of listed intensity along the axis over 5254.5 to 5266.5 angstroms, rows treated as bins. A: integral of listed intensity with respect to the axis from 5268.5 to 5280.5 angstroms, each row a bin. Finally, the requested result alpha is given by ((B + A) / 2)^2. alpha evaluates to 5730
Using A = 74.4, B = 77.0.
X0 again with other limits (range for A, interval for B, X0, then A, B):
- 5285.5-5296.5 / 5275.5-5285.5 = 0.469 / 1.94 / 1.88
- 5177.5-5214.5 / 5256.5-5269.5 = 0.454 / 1.85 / 1.82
